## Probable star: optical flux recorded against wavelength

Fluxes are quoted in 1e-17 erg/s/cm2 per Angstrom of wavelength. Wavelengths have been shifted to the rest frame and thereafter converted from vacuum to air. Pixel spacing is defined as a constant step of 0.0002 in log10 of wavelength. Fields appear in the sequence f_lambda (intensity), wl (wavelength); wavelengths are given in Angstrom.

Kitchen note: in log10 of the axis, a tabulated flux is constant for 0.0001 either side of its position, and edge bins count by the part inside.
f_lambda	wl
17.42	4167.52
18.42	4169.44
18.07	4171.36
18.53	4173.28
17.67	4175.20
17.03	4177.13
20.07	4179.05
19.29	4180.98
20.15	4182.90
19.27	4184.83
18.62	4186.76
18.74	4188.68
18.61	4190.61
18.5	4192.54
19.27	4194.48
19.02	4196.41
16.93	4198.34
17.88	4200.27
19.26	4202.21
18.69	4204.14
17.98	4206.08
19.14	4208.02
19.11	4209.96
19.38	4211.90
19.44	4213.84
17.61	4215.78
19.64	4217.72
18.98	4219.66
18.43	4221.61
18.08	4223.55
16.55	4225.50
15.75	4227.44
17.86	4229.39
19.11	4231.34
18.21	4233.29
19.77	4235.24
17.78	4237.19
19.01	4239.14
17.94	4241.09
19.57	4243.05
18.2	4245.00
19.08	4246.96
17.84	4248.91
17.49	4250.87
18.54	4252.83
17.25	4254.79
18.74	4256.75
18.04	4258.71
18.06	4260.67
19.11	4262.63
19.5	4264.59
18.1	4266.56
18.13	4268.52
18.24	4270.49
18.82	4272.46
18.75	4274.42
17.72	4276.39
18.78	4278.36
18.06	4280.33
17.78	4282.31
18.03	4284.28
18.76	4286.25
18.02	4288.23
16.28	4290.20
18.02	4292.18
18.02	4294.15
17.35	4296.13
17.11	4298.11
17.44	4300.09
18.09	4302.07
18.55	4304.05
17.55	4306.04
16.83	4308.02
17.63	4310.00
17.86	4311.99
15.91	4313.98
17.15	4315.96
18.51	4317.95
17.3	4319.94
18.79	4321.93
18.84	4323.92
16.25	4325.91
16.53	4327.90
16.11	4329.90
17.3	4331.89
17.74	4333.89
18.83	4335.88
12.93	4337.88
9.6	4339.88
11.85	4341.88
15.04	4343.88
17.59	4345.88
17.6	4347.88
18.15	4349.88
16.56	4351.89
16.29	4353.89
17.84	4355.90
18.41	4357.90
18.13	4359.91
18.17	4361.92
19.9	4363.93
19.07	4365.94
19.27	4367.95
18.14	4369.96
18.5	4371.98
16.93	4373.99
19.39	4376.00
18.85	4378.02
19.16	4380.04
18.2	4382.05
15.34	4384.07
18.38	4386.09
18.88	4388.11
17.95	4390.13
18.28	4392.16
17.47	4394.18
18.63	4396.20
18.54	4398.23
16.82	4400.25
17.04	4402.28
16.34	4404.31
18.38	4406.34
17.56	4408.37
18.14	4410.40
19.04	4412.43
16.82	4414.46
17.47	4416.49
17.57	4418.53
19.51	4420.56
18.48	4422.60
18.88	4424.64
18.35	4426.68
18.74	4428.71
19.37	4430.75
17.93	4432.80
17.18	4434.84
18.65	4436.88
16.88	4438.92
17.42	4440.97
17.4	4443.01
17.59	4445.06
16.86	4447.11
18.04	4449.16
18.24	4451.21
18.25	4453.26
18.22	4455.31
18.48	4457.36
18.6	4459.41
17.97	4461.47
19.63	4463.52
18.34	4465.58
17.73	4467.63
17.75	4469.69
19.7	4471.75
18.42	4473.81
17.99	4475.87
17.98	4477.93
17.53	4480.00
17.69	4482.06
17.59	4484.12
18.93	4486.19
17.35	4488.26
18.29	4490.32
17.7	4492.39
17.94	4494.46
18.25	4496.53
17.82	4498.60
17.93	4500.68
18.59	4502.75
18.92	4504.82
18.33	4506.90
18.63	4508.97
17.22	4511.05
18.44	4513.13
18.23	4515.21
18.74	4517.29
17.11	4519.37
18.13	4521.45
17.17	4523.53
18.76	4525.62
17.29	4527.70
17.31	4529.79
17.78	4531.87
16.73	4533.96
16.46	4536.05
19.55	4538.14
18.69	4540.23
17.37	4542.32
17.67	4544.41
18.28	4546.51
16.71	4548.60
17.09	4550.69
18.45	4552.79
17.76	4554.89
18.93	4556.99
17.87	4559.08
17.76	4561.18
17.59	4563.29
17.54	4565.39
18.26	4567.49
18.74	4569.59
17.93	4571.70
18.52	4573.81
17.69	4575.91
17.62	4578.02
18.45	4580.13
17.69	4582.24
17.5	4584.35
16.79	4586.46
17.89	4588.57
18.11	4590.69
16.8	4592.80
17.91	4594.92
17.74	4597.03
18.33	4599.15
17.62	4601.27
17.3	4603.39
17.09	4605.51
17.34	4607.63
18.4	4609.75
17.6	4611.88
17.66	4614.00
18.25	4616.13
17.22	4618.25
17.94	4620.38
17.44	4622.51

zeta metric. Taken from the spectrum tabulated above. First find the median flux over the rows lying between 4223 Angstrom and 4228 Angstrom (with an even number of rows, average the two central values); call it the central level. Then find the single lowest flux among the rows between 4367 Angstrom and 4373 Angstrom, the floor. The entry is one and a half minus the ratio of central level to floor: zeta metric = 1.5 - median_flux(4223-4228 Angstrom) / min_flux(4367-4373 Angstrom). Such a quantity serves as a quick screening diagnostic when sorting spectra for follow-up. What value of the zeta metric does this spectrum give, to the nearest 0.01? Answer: 0.59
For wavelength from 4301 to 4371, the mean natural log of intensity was 2.83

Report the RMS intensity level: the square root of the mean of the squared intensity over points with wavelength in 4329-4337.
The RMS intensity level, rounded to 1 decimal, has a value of 17.5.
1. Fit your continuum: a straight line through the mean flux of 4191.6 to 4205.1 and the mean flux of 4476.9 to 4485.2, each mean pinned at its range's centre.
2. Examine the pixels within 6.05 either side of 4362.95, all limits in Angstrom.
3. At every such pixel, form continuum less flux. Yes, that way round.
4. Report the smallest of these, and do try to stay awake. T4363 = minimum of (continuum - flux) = -1.9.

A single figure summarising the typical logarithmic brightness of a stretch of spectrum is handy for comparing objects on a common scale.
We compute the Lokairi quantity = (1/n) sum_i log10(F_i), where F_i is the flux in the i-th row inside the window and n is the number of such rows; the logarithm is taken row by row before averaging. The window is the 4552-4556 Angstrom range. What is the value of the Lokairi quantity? 1.26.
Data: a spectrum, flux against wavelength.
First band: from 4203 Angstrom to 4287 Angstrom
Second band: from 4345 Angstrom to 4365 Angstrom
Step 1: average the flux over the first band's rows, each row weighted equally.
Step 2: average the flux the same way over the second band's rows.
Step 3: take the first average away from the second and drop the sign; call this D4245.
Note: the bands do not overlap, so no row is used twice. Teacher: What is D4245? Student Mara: 0.53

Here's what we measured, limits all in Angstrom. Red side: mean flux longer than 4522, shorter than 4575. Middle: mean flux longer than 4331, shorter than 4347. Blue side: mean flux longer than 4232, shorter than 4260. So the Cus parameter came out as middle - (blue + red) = -21.1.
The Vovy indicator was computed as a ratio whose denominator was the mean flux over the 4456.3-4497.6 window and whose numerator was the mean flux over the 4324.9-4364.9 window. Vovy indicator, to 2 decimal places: 0.91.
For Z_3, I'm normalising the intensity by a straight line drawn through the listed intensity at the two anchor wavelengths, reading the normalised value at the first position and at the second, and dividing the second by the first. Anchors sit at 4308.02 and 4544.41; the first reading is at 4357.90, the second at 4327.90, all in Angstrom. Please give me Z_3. 0.904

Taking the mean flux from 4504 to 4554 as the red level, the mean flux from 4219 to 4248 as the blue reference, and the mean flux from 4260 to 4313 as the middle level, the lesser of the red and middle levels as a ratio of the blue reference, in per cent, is 98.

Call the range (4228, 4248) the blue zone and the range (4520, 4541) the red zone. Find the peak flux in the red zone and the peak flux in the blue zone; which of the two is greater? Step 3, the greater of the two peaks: 19.8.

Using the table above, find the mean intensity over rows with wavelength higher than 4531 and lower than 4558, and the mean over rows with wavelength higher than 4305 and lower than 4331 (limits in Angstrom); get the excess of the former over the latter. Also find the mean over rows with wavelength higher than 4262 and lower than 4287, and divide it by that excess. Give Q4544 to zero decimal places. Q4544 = 39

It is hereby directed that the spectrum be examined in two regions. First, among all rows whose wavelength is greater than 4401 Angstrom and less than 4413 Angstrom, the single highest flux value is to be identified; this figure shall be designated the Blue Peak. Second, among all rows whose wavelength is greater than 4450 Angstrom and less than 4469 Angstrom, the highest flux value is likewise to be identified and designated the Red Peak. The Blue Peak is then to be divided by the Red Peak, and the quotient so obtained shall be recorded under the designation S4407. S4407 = 0.970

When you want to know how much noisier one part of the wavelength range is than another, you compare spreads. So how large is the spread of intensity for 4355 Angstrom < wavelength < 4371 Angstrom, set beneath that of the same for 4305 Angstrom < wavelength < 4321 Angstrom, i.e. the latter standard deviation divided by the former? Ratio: 1.1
